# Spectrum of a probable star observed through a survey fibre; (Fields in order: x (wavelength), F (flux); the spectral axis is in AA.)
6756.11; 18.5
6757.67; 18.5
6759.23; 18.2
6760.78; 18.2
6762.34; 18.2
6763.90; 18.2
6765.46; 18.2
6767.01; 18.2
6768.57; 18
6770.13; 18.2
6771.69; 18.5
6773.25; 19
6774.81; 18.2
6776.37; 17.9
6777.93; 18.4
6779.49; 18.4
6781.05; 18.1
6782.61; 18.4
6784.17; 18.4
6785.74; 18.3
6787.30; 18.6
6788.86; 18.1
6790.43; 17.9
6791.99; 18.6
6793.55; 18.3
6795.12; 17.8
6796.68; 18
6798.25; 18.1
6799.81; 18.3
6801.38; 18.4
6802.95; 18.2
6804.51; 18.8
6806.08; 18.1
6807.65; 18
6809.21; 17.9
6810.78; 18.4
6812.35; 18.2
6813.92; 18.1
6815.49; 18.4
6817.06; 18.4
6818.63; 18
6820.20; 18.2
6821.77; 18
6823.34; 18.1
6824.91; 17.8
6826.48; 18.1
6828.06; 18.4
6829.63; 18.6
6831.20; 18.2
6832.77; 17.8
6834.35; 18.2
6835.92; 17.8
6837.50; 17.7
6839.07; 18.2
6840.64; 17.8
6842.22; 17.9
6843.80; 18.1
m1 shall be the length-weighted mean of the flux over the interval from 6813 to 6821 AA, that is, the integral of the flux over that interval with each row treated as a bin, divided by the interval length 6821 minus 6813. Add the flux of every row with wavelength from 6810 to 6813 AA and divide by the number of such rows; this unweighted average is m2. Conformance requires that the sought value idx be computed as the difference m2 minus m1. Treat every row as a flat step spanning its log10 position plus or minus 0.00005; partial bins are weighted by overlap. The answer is 0.085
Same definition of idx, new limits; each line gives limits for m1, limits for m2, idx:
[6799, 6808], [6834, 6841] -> -0.371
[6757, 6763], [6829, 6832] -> 0.129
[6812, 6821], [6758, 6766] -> -0.013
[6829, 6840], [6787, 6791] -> 0.128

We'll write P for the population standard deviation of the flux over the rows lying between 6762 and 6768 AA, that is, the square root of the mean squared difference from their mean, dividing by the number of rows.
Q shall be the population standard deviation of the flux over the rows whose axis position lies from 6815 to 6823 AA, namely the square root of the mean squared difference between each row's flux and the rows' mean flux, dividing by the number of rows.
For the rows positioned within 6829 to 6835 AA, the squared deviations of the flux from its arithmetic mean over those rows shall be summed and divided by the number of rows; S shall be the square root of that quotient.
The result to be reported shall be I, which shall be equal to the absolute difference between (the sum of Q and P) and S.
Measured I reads 0.10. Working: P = 0.00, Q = 0.18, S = 0.28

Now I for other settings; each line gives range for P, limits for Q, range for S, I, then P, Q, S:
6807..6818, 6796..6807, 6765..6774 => 0.12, 0.19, 0.25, 0.33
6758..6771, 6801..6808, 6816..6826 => 0.16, 0.07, 0.28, 0.19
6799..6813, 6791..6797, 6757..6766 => 0.44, 0.25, 0.30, 0.11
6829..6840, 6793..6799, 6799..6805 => 0.25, 0.30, 0.18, 0.23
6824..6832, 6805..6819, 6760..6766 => 0.45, 0.27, 0.18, 0.00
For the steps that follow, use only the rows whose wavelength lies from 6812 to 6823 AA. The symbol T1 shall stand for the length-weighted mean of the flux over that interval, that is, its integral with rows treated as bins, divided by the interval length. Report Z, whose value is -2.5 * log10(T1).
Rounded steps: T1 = 18.2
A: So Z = -3.15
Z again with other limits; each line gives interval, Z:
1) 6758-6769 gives -3.15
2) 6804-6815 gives -3.15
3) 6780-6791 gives -3.15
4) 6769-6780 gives -3.16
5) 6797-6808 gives -3.15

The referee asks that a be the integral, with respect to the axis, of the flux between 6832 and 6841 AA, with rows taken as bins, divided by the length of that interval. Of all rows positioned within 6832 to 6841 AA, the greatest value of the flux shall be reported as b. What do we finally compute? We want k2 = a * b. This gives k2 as 326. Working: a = 17.9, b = 18.2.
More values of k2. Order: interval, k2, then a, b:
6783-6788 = 343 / 18.4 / 18.6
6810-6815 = 335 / 18.2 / 18.4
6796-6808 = 343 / 18.2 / 18.8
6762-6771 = 331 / 18.2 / 18.2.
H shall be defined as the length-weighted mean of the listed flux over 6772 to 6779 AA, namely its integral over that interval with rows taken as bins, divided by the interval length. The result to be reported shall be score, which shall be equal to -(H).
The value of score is -18.4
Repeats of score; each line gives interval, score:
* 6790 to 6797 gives -18.2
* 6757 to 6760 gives -18.3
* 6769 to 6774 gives -18.5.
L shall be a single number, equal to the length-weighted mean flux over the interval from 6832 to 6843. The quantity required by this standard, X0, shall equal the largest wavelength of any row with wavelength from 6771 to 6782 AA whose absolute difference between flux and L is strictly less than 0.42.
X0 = 6781.05 AA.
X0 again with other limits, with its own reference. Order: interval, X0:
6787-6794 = 6793.55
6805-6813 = 6812.35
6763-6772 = 6770.13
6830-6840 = 6839.07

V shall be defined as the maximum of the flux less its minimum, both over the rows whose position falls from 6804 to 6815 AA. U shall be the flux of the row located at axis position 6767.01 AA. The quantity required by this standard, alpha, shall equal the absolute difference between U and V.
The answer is 17.3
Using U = 18.2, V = 0.90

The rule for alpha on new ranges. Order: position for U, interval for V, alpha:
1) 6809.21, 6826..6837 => 17.1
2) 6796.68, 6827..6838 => 17.1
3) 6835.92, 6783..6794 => 17.1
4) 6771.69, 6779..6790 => 18.0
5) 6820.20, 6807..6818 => 17.7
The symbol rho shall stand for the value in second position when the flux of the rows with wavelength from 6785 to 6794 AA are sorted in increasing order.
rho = 18.1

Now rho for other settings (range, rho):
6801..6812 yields 18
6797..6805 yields 18.2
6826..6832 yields 18.2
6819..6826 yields 18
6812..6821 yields 18.1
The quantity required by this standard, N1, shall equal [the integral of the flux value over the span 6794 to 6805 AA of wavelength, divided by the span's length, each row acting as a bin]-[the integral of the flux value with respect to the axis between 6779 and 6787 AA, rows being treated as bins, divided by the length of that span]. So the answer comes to -0.12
